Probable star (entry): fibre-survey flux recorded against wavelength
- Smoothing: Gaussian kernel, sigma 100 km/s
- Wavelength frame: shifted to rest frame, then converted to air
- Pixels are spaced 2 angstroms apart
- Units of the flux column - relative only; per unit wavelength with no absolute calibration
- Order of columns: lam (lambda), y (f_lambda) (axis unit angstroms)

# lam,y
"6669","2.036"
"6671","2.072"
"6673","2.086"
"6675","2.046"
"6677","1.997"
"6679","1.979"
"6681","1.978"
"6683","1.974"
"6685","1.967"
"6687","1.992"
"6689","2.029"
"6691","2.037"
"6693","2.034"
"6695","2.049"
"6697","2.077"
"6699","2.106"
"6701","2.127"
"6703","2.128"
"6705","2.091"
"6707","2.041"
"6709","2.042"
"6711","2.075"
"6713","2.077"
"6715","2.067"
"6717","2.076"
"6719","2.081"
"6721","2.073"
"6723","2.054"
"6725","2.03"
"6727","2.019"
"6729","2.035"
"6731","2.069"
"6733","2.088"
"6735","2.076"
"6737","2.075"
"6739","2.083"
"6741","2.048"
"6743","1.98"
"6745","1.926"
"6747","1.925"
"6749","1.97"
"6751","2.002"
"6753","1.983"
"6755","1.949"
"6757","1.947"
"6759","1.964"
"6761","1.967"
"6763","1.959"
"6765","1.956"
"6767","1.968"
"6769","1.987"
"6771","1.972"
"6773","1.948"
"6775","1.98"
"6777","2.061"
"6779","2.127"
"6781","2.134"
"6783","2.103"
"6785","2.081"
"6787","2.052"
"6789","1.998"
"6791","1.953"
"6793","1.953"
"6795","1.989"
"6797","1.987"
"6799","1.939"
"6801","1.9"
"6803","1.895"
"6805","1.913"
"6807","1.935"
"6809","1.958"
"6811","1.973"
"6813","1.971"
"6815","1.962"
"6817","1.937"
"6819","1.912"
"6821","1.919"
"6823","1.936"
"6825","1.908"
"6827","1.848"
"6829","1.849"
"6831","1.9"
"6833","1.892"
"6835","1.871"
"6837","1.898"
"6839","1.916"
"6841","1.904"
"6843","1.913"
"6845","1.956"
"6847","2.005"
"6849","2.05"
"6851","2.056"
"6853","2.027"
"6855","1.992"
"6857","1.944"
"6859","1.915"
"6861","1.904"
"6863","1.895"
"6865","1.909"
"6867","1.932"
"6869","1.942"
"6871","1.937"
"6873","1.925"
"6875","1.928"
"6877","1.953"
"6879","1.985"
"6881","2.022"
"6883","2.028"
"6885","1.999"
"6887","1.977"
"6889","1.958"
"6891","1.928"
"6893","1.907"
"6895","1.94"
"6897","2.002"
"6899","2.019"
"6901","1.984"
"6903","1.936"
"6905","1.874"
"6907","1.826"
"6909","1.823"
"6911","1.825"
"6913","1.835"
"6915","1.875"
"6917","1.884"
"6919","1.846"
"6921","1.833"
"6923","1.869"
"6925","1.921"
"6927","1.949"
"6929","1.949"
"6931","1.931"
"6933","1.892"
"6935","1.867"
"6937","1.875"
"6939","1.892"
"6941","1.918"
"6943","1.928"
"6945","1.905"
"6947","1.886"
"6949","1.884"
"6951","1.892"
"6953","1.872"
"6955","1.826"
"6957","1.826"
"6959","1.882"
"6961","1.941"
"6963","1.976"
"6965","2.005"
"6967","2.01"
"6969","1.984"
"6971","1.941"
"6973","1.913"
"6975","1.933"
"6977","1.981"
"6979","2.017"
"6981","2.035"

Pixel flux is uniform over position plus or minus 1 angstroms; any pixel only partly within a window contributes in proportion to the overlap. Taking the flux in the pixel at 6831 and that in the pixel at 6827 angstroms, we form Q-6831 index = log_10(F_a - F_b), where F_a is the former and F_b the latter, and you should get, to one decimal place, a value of -1.3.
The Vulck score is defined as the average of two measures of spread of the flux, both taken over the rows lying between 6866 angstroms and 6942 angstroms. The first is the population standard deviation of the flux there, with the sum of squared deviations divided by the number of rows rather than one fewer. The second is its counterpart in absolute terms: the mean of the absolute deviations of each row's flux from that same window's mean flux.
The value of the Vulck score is 0.052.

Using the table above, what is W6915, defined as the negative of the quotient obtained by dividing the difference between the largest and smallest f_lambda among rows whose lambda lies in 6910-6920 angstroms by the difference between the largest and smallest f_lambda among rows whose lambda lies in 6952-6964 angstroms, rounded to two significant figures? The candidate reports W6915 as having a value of -0.39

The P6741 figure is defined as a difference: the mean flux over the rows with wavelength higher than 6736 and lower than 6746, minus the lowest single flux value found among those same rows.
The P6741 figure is 0.10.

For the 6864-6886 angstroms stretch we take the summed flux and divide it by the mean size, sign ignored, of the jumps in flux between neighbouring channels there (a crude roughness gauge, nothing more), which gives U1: 1185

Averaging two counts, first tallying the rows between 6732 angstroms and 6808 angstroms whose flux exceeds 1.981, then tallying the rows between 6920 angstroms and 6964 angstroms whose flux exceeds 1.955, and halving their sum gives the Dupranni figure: 9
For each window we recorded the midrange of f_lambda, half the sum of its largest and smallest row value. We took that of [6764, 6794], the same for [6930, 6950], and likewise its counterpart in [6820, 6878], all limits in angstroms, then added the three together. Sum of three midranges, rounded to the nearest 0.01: 5.89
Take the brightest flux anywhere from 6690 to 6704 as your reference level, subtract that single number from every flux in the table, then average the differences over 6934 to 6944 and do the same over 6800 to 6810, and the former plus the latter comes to -0.44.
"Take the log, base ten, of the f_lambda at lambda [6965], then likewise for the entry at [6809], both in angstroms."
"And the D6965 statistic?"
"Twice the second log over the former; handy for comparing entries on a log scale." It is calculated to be 1.93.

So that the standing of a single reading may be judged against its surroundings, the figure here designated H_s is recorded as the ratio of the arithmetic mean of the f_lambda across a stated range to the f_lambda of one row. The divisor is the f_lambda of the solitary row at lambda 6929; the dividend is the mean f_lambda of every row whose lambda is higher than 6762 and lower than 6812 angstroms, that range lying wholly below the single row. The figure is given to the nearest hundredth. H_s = 1.02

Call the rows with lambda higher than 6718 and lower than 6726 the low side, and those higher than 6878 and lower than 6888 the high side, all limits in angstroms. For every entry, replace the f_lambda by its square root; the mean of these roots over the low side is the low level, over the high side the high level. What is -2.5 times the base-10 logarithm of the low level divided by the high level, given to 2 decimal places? -0.02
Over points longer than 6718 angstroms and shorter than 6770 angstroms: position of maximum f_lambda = 6733 angstroms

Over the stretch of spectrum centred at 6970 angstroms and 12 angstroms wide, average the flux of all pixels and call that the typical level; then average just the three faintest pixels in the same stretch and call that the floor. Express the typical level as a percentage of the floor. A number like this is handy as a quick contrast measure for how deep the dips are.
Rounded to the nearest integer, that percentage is 102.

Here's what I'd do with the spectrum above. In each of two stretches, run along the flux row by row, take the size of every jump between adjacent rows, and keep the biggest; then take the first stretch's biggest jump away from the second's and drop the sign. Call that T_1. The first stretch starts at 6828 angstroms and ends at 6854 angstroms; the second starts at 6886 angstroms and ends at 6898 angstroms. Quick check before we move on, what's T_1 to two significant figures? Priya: 0.011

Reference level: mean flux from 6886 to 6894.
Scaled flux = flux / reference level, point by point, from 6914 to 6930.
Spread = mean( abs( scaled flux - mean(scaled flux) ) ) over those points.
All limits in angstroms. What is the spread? 0.019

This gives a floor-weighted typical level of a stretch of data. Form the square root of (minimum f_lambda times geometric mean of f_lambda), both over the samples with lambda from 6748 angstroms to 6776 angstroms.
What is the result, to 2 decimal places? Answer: 1.96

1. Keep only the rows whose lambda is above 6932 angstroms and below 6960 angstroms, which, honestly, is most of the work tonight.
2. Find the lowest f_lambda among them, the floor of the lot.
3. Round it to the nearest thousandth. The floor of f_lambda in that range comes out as 1.826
